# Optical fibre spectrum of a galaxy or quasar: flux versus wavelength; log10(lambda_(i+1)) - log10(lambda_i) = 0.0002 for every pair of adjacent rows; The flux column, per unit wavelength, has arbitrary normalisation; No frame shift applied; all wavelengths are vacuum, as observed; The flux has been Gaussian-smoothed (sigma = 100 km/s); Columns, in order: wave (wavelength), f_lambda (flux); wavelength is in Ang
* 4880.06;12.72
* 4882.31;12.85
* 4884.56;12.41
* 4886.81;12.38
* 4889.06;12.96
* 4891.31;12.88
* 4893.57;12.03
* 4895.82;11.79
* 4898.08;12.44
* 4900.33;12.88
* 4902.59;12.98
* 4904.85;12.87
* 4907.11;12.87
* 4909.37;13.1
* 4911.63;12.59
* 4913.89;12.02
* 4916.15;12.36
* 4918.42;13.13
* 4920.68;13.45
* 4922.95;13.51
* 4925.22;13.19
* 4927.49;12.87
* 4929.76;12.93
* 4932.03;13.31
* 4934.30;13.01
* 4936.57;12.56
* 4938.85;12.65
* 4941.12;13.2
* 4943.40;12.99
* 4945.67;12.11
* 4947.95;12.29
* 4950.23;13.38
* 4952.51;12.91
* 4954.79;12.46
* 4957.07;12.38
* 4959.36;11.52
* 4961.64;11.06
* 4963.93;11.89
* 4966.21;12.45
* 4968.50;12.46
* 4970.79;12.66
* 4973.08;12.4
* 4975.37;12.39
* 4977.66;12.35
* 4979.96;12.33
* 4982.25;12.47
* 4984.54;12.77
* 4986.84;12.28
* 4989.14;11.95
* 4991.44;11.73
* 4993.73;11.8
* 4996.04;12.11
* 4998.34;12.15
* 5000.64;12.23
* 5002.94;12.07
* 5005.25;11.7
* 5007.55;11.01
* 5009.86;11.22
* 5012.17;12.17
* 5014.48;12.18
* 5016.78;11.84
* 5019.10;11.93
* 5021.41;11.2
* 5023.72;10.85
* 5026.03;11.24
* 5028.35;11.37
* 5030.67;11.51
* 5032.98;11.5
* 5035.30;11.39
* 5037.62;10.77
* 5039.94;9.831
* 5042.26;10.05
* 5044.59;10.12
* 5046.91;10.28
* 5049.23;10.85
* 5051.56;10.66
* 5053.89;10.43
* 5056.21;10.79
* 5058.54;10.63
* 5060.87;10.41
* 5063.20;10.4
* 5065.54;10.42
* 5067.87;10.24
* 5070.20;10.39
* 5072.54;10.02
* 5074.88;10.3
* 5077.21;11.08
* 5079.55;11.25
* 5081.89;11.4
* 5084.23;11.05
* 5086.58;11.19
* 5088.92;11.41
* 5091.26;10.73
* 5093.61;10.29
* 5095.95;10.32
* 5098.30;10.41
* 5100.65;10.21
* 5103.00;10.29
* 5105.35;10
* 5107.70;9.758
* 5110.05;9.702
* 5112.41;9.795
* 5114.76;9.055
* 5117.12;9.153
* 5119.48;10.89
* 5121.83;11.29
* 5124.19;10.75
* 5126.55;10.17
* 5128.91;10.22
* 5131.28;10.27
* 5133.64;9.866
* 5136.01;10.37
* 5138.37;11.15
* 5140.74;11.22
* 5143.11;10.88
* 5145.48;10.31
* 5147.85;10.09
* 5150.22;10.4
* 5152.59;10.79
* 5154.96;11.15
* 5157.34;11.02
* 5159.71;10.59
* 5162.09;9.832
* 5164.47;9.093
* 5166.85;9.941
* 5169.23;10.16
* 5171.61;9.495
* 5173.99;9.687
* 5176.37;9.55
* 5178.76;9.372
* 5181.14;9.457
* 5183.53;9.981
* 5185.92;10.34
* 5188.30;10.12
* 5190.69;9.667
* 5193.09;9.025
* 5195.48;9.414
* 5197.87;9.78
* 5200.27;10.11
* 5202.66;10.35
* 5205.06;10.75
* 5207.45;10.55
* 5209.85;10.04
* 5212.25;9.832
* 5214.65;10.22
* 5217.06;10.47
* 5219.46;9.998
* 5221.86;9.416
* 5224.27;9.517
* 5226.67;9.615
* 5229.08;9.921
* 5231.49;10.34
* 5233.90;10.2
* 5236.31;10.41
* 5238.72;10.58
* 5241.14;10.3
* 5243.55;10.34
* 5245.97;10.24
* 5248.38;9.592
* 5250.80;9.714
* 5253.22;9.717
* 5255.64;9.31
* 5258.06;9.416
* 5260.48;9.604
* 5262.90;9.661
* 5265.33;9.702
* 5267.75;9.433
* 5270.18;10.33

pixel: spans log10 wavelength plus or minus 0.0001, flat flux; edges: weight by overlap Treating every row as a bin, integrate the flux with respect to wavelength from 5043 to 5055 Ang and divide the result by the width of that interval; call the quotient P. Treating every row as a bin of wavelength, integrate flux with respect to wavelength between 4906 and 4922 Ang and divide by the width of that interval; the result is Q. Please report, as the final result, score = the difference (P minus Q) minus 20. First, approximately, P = 10.4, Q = 12.8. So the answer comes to -22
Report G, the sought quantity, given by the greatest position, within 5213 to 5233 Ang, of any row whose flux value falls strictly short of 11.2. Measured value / 5231.49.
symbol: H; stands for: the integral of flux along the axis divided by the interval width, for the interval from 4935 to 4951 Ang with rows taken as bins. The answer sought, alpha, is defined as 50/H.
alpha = 3.93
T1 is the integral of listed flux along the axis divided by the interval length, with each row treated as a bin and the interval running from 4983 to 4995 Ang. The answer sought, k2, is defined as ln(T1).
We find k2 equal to 2.49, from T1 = 12.1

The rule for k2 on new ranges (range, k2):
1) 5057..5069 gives 2.34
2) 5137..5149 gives 2.37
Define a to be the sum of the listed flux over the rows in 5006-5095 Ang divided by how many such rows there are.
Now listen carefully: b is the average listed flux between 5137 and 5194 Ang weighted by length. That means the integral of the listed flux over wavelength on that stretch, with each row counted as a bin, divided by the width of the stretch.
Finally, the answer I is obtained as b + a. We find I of 21.0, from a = 10.9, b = 10.1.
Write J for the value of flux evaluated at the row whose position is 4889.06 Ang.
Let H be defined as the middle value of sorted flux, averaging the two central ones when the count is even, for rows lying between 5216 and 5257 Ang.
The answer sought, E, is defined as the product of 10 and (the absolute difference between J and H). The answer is 30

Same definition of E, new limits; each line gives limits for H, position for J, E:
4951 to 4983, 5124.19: 16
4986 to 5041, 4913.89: 3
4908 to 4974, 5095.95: 23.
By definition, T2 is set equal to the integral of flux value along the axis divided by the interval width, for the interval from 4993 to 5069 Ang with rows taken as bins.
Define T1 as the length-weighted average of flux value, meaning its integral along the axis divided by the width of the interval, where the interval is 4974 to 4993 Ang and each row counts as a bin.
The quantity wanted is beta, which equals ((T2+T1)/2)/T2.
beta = 1.05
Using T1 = 12.3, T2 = 11.1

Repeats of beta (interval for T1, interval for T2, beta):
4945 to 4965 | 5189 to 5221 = 1.11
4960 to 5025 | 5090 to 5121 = 1.10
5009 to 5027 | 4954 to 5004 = 0.98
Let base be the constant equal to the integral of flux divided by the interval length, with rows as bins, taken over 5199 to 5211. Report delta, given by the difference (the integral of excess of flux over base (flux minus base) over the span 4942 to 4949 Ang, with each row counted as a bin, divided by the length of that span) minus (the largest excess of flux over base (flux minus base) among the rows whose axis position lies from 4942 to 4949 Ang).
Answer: -0.50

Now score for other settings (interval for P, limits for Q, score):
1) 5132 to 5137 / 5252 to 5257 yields -19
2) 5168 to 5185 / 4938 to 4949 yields -23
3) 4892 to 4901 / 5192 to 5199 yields -17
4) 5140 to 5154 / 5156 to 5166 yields -20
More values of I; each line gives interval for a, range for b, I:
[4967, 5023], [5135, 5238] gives 22.2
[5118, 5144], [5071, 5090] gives 21.6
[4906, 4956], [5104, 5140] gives 23.0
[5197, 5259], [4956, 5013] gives 22.1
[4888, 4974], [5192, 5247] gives 22.7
